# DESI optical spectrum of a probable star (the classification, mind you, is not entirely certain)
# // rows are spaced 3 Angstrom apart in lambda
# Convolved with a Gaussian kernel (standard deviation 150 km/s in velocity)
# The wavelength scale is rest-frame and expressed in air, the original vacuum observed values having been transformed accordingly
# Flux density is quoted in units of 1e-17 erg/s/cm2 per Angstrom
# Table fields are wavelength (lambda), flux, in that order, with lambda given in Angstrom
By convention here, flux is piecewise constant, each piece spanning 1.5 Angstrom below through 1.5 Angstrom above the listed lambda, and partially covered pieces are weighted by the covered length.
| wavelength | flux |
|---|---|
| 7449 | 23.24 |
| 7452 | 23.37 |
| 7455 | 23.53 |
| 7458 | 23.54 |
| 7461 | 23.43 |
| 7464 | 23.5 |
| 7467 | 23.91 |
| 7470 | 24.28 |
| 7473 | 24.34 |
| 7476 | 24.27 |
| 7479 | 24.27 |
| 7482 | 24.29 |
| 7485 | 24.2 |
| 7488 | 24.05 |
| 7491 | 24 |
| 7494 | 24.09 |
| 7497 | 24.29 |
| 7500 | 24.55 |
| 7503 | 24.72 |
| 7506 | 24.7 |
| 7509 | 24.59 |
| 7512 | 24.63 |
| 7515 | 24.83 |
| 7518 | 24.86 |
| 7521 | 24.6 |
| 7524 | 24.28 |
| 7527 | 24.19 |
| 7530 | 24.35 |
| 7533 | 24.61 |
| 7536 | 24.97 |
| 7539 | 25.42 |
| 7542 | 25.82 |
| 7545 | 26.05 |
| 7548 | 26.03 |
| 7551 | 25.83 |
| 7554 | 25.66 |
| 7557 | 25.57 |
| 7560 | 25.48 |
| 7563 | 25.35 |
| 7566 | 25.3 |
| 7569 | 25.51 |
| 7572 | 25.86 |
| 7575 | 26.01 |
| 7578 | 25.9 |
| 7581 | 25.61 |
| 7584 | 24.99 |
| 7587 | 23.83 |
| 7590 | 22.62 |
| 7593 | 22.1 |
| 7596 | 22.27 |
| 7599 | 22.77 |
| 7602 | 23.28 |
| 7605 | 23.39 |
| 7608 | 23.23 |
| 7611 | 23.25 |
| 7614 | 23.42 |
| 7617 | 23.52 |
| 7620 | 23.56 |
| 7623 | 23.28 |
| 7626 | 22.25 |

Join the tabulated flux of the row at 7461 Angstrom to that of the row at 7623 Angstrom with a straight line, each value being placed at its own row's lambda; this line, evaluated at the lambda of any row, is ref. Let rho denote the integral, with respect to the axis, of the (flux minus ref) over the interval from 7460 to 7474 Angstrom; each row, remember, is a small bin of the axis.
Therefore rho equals 7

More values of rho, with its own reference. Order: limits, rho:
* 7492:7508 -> 17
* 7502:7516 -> 18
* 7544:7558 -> 35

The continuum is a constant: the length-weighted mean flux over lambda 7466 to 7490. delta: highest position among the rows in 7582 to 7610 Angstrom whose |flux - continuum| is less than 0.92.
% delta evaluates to 7605 Angstrom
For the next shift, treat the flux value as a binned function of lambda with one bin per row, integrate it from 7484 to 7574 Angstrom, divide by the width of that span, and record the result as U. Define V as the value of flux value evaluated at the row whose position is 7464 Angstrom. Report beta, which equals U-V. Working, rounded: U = 25.0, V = 23.5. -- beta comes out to 1.5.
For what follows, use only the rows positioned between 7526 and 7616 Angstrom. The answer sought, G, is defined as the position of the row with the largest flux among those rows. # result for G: 7545 Angstrom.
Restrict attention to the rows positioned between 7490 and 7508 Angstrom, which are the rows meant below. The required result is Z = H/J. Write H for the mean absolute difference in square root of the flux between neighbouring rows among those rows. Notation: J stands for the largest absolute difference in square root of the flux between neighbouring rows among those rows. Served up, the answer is 0.57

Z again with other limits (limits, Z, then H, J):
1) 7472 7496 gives 0.45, 0.007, 0.015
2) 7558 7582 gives 0.53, 0.018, 0.035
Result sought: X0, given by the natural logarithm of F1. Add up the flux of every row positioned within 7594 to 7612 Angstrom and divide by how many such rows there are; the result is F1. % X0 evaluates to 3.14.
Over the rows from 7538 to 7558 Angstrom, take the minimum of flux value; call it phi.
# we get 25.42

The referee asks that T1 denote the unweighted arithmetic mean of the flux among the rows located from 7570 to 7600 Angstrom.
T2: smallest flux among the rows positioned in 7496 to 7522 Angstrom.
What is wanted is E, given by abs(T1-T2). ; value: 0.1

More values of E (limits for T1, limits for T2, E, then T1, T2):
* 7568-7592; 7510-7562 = 0.9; 25.0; 24.19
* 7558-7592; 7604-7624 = 1.9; 25.1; 23.23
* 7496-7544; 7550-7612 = 2.6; 24.7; 22.1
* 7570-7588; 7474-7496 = 1.4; 25.4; 24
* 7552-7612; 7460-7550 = 1.0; 24.4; 23.43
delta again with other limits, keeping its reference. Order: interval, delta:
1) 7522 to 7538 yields 7536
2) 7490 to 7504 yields 7503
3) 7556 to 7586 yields 7584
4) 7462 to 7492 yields 7491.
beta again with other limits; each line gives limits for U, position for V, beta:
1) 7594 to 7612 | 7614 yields -0.4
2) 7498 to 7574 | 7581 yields -0.5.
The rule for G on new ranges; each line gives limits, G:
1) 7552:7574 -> 7572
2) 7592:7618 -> 7617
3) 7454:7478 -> 7473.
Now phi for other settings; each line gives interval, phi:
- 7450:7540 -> 23.37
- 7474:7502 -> 24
